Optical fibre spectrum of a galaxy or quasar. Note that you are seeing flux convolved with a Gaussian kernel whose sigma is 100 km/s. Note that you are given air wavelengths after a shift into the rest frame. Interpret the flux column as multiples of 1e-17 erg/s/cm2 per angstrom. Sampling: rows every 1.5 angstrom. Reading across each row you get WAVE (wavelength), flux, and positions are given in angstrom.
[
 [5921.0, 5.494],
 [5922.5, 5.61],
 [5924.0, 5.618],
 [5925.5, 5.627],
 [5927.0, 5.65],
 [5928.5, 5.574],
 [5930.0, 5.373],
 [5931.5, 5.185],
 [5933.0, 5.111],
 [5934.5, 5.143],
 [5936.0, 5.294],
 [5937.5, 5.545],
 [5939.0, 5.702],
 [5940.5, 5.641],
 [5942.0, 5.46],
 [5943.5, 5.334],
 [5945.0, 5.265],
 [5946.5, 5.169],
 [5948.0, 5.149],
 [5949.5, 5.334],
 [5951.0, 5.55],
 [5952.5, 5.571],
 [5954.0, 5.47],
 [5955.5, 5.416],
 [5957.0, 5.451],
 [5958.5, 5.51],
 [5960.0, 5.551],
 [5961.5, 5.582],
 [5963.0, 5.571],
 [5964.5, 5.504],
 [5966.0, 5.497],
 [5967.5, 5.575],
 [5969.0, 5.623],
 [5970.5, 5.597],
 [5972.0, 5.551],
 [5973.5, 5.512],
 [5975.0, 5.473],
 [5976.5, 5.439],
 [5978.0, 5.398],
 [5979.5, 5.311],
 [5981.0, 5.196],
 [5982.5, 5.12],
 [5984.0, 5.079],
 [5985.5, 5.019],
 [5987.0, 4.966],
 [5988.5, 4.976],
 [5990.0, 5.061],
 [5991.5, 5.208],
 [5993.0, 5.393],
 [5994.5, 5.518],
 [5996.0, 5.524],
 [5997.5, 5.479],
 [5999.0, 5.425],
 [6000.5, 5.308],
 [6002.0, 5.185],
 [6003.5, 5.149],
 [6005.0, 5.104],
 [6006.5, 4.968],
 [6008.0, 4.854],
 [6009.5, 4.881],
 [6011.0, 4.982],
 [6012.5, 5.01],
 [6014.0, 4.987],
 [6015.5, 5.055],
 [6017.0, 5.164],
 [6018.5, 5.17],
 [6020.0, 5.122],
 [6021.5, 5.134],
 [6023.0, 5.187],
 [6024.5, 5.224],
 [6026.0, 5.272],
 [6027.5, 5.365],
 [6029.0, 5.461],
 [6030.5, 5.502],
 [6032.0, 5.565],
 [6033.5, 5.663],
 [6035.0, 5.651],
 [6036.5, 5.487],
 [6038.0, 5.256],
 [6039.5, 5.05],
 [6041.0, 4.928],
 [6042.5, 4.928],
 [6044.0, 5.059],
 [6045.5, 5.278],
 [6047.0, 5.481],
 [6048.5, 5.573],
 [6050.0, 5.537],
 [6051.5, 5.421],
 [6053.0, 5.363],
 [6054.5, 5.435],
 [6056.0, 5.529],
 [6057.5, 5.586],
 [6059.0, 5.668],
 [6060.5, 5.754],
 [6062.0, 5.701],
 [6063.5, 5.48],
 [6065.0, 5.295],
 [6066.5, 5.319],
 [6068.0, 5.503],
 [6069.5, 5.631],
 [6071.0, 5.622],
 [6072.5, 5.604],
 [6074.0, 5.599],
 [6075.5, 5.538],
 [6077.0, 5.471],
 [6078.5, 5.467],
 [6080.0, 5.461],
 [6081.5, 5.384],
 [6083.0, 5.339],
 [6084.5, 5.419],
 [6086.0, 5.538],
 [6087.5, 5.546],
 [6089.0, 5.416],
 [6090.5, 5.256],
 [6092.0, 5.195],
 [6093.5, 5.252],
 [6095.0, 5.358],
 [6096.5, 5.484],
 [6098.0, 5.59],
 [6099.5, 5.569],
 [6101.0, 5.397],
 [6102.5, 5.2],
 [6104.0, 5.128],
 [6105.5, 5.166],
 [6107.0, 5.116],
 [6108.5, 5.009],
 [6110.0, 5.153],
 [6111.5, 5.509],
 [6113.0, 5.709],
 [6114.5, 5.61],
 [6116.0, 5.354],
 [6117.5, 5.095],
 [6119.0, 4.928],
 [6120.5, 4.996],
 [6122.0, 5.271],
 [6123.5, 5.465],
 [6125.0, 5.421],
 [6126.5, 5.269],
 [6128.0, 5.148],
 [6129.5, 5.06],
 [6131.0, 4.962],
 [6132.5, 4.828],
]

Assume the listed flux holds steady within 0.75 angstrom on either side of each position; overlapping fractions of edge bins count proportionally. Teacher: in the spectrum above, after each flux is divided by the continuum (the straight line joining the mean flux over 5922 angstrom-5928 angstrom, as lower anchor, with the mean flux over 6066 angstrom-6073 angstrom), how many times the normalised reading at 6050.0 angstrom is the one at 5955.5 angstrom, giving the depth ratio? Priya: 0.97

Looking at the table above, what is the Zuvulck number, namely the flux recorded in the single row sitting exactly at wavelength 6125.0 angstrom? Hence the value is 5.421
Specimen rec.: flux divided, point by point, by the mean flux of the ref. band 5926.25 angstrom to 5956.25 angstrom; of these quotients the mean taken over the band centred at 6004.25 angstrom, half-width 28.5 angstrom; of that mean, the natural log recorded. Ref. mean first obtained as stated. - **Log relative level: -0.036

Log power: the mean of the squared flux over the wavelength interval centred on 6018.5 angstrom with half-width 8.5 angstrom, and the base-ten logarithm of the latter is 1.42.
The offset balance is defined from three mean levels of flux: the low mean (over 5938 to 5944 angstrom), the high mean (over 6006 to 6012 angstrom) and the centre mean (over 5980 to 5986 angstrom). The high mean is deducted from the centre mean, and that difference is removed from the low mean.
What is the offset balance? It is 5.35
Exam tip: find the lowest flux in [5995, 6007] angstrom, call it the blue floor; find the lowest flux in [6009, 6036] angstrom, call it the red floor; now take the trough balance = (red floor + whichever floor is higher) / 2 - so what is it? 4.92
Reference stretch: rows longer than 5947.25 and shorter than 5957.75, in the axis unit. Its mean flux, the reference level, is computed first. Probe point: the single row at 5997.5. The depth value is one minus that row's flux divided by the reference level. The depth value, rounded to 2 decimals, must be -0.01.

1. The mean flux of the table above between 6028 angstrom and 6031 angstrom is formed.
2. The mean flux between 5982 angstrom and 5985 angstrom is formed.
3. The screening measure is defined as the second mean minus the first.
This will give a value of -0.38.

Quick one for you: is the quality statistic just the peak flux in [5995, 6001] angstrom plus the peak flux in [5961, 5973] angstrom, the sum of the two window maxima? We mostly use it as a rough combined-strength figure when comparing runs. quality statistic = 11.1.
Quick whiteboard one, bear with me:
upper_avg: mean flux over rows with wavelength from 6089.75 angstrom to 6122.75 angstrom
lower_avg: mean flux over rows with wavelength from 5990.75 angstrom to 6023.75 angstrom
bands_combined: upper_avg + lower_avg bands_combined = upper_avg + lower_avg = 10.5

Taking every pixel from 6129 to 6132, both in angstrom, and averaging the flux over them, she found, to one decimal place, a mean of 5.0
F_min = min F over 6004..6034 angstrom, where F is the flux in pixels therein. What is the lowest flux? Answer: 4.854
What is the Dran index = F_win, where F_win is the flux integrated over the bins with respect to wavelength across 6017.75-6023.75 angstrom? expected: 30.9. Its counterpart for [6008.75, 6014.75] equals 29.8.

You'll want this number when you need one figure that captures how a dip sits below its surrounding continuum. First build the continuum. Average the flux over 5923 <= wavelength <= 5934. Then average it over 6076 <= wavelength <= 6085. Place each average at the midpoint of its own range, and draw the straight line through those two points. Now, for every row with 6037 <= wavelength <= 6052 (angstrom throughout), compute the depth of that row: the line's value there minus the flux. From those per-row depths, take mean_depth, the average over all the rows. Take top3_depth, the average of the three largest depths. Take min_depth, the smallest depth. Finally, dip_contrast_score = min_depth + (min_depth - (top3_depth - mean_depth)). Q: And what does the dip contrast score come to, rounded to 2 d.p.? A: -0.57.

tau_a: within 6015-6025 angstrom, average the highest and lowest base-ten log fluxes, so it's 0.711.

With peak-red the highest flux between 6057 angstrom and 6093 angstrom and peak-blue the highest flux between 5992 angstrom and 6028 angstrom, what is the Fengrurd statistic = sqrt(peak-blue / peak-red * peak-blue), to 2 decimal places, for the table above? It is 2.30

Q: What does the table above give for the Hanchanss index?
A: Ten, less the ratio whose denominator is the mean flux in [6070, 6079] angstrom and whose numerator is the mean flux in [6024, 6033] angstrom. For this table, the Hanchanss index 9.03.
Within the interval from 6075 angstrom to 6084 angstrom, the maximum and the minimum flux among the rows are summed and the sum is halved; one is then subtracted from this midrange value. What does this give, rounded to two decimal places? 4.44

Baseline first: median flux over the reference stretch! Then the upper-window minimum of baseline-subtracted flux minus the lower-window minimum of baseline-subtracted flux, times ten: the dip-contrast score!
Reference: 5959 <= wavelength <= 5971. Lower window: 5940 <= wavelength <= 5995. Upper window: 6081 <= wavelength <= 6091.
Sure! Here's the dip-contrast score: 2.9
